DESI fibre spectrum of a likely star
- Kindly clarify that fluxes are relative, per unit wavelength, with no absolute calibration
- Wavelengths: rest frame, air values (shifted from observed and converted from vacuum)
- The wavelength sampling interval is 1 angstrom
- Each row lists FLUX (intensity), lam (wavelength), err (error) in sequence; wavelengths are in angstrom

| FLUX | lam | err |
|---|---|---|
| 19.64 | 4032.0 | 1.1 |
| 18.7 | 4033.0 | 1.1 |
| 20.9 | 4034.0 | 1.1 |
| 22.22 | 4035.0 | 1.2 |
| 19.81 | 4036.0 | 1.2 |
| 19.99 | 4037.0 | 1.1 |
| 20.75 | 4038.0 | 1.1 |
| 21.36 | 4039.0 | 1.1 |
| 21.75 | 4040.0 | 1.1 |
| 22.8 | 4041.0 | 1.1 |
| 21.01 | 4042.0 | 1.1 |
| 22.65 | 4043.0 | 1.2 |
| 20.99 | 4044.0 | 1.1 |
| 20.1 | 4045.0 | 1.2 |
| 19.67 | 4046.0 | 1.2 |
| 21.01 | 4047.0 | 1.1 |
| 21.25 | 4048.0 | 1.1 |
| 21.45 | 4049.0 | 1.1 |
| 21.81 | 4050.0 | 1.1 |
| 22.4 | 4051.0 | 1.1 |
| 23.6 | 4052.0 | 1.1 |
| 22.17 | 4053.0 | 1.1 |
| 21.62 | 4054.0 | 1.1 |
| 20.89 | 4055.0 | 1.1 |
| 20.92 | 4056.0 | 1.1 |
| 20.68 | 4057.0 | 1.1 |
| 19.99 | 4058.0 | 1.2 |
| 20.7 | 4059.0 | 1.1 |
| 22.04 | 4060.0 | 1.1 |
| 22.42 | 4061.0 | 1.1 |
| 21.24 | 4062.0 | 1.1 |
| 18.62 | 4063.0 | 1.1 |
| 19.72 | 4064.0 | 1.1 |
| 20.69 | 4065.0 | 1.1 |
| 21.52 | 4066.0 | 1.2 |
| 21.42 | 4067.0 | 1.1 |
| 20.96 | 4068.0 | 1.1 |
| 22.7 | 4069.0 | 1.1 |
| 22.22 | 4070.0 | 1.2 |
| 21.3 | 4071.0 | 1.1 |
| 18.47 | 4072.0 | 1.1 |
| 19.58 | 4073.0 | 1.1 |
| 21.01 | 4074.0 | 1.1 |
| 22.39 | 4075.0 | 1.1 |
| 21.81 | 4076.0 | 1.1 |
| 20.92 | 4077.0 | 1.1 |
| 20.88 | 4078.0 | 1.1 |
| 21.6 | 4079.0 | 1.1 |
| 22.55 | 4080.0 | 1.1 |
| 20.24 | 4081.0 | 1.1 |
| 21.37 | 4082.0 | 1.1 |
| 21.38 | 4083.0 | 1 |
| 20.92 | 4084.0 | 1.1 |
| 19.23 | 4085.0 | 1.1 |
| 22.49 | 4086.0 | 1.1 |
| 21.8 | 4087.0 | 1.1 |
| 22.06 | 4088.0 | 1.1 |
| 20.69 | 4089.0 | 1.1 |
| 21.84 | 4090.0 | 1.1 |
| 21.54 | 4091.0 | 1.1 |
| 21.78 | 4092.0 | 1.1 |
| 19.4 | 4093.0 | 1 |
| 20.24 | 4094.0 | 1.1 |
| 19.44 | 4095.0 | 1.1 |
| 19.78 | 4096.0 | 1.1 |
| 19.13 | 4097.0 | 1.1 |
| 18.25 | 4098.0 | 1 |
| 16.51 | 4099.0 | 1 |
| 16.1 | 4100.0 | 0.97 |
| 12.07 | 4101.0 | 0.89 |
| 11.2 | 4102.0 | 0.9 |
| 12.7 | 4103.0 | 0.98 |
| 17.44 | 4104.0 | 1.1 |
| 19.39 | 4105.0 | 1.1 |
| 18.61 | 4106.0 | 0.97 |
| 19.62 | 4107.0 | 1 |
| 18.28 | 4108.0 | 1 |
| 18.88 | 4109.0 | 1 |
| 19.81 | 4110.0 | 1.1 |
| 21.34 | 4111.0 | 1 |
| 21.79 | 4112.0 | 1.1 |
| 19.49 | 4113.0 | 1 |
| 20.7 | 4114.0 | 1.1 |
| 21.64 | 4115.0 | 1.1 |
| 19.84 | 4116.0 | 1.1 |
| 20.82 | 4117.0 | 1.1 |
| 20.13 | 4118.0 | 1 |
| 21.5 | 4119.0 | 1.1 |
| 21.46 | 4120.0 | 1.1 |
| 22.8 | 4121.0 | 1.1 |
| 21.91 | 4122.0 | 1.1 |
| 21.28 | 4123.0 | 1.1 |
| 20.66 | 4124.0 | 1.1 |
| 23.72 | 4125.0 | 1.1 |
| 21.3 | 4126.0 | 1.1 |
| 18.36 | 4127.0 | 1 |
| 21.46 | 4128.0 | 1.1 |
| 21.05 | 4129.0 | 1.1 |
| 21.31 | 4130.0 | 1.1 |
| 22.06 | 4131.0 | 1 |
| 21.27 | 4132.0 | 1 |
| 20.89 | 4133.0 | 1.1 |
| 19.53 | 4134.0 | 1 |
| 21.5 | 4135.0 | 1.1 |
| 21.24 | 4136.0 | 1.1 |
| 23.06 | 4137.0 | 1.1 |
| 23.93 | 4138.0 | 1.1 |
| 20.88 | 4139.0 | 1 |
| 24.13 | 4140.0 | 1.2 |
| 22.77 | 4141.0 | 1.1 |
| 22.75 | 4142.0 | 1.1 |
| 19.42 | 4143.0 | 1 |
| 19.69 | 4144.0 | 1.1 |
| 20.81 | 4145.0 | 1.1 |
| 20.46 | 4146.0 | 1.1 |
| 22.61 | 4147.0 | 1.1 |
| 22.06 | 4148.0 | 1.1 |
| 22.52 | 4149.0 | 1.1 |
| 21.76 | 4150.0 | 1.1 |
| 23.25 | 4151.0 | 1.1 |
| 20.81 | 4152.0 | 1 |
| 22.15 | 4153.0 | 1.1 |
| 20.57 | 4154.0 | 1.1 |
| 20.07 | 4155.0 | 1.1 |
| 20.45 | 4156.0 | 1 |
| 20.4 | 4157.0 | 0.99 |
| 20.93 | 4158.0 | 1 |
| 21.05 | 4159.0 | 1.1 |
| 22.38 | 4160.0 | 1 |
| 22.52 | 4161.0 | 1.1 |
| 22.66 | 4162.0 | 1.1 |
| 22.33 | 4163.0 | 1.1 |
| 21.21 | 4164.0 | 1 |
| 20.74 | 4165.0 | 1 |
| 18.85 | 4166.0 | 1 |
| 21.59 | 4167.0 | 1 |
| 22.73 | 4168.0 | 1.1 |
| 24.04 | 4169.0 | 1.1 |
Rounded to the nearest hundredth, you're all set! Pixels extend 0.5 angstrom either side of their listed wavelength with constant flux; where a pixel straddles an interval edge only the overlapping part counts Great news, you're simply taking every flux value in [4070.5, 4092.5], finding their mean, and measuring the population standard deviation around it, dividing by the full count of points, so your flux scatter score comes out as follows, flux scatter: 1.02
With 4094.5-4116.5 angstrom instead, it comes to 2.87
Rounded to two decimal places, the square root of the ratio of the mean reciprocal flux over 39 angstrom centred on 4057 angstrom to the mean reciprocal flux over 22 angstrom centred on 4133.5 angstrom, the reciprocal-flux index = 1.00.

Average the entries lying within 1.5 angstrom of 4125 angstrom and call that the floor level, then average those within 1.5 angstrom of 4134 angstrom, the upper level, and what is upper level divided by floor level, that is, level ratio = 0.94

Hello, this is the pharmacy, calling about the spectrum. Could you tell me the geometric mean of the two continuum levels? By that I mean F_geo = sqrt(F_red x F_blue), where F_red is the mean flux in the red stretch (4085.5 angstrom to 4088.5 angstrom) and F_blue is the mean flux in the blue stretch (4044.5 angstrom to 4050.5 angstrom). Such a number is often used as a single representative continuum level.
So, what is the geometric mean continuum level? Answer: 21.5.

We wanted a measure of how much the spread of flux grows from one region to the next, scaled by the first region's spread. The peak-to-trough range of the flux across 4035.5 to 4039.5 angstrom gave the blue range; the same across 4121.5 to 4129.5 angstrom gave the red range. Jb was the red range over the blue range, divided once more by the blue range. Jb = 2.2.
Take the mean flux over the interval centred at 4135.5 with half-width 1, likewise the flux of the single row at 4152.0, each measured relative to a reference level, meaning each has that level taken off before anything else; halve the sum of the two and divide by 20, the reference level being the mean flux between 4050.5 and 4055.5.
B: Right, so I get -0.052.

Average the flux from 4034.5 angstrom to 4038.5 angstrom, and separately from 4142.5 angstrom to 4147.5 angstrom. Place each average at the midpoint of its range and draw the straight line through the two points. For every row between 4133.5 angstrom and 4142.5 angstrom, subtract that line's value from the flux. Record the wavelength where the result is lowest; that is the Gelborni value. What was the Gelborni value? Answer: 4134.0 angstrom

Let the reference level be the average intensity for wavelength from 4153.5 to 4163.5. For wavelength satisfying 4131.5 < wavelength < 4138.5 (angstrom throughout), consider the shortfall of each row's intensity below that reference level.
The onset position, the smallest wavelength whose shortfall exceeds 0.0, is 4132.0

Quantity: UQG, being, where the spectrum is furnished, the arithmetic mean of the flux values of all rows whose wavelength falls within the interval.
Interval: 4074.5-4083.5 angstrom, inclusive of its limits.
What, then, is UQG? 21.5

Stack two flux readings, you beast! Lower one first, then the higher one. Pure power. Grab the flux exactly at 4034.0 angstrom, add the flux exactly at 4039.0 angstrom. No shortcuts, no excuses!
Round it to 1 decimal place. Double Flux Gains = 42.3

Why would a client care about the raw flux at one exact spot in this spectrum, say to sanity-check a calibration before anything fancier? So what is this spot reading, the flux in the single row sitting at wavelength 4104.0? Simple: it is 17.44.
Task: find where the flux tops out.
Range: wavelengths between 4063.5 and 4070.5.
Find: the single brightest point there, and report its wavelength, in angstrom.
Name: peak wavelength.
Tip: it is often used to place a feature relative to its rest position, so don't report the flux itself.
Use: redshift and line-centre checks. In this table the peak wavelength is 4069.0 angstrom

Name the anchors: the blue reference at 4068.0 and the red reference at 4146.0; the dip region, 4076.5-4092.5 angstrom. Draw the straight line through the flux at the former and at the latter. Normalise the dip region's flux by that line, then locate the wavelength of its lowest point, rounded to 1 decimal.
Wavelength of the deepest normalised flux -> 4085.0 angstrom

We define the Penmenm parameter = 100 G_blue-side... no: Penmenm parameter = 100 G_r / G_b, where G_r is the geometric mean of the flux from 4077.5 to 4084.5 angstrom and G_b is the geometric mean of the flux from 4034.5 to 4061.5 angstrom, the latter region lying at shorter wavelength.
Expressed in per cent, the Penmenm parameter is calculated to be 99.8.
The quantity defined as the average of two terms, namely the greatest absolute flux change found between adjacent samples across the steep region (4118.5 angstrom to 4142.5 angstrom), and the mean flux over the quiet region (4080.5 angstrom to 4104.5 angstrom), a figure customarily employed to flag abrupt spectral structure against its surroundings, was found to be 11.2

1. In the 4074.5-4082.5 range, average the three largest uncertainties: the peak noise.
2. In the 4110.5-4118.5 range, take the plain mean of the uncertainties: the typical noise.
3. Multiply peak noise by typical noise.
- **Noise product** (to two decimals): 1.17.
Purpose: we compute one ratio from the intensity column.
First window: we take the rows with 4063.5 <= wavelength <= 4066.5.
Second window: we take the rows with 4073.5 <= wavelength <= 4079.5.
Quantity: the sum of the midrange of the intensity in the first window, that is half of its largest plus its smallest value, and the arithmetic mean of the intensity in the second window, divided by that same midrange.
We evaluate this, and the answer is 2.04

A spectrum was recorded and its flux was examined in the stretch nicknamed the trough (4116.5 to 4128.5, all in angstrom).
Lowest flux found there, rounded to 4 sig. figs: 18.36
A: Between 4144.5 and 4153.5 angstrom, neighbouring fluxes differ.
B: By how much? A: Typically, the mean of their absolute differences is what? 1.19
